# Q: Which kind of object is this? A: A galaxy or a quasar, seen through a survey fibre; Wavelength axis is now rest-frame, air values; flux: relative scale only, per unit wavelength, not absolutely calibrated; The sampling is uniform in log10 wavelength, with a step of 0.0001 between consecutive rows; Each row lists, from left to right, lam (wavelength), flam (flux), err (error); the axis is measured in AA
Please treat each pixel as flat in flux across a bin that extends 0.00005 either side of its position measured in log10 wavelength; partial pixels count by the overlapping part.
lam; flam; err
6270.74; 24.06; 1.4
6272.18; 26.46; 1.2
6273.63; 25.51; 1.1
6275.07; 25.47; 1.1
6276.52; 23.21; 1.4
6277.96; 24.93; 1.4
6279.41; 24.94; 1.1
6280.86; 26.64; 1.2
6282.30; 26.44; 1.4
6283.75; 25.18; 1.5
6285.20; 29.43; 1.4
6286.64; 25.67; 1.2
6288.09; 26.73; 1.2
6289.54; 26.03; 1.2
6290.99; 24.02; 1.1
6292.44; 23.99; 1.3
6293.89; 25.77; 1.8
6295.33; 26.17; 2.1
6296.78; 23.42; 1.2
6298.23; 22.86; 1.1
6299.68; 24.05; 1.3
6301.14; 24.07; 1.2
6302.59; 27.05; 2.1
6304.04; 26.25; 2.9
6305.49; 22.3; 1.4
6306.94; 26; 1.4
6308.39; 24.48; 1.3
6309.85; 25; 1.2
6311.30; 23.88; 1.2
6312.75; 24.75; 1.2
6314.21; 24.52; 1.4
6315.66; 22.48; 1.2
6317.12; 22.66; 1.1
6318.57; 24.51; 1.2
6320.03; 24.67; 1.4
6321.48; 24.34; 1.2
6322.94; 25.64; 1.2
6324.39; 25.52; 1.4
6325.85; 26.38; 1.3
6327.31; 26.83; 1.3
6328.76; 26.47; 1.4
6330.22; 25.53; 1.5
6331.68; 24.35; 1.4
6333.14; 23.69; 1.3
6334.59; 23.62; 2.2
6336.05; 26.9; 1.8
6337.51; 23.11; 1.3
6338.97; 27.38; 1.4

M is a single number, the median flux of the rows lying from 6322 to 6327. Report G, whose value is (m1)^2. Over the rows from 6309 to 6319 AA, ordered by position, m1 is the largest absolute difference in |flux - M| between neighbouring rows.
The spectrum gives 4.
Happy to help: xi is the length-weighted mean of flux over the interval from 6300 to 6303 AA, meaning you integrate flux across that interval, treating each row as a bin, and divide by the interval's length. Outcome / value 25.1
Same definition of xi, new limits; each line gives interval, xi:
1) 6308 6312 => 24.4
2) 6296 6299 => 23.2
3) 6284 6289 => 27.0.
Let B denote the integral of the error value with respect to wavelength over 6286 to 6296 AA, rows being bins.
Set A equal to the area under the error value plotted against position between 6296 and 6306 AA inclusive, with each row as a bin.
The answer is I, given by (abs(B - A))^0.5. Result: 1.4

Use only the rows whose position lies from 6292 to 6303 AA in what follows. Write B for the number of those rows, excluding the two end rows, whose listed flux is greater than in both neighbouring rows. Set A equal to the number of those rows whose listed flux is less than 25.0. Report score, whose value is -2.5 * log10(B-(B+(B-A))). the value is -1.51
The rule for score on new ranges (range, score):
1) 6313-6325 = -1.51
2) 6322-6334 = 0.00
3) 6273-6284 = -0.75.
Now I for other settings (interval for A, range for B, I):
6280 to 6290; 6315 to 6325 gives 0.8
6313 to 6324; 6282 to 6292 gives 0.9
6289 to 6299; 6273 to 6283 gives 1.3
